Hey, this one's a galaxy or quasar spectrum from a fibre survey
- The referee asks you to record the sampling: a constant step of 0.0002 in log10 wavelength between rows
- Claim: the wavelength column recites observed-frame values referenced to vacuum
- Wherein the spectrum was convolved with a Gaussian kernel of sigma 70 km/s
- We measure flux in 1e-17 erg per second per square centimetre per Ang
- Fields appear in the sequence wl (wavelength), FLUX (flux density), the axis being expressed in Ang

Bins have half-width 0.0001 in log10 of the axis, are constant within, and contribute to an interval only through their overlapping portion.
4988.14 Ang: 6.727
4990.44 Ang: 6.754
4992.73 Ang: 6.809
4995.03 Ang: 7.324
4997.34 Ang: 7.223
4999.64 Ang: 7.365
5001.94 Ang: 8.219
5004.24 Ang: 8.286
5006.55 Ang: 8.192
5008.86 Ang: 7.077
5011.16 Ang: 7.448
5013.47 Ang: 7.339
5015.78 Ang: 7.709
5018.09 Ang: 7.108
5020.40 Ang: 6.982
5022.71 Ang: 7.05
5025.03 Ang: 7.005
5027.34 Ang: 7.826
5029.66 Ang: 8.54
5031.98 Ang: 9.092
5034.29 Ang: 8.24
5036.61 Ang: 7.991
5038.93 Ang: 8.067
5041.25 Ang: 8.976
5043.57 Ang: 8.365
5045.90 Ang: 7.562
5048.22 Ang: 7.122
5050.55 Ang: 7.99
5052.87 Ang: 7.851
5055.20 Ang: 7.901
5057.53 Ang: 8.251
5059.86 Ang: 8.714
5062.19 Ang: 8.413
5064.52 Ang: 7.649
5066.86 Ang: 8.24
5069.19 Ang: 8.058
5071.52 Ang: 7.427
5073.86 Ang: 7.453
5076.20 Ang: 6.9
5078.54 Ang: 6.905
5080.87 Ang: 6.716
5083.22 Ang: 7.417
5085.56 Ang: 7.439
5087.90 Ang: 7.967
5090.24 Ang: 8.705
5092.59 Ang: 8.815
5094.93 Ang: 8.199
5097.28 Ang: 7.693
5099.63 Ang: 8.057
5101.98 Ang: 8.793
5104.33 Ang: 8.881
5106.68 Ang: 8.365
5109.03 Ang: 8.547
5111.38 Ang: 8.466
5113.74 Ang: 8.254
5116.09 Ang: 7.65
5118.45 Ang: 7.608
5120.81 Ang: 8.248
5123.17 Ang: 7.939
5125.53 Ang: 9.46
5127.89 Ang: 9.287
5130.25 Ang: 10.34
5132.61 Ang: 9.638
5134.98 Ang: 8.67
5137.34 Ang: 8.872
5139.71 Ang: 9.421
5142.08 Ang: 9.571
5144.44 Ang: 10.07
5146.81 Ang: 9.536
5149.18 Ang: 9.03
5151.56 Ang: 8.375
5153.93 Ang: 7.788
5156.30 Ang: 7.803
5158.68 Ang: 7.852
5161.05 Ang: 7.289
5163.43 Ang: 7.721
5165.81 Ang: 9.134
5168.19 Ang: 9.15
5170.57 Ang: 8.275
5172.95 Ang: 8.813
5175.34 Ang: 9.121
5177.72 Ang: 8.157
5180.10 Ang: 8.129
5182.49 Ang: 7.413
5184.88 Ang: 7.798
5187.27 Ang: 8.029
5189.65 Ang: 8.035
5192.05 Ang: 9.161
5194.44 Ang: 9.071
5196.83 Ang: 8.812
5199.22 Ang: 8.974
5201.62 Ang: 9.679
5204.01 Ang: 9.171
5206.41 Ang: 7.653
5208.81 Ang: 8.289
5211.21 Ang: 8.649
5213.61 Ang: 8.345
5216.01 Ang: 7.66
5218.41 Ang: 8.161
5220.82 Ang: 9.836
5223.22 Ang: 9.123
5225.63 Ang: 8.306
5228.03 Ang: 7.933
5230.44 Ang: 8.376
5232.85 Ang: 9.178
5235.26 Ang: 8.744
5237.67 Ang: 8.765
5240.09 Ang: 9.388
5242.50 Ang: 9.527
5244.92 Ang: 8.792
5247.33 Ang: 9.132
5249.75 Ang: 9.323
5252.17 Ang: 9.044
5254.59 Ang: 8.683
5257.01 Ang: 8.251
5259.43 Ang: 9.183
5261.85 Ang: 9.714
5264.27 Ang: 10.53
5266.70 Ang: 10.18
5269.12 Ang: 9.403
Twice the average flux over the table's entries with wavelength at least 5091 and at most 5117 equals 16.7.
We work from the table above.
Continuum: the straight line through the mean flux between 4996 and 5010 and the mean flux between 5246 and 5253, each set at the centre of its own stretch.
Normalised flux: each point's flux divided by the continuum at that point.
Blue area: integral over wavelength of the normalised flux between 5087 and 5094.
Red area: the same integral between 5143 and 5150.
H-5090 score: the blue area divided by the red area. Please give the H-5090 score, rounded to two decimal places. 0.92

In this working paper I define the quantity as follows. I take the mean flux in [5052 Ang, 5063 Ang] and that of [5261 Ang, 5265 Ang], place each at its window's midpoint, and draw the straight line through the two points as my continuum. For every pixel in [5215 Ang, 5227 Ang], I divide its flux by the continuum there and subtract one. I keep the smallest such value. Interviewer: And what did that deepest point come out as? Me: -0.209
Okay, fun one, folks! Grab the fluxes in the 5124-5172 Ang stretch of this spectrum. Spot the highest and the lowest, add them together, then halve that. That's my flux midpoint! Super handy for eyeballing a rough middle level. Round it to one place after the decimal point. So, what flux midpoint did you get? 8.8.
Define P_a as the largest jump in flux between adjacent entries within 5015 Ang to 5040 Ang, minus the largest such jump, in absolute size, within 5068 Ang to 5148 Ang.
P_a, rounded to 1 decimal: -0.7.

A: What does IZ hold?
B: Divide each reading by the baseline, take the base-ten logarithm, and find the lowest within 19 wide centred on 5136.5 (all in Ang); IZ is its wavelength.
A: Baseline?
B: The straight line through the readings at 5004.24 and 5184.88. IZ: 5134.98 Ang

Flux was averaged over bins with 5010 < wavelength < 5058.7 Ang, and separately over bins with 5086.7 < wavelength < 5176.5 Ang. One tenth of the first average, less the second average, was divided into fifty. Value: -6.38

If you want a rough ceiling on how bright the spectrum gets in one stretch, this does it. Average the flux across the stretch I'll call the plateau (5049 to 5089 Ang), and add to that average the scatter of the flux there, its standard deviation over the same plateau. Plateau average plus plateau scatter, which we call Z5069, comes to 8.3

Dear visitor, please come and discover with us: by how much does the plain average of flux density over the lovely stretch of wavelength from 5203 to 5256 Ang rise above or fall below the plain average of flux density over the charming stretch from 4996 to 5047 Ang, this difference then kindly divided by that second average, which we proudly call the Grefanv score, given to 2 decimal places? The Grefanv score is 0.12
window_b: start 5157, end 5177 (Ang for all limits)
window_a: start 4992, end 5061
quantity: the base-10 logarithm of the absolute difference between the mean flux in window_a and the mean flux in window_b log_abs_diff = -0.2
